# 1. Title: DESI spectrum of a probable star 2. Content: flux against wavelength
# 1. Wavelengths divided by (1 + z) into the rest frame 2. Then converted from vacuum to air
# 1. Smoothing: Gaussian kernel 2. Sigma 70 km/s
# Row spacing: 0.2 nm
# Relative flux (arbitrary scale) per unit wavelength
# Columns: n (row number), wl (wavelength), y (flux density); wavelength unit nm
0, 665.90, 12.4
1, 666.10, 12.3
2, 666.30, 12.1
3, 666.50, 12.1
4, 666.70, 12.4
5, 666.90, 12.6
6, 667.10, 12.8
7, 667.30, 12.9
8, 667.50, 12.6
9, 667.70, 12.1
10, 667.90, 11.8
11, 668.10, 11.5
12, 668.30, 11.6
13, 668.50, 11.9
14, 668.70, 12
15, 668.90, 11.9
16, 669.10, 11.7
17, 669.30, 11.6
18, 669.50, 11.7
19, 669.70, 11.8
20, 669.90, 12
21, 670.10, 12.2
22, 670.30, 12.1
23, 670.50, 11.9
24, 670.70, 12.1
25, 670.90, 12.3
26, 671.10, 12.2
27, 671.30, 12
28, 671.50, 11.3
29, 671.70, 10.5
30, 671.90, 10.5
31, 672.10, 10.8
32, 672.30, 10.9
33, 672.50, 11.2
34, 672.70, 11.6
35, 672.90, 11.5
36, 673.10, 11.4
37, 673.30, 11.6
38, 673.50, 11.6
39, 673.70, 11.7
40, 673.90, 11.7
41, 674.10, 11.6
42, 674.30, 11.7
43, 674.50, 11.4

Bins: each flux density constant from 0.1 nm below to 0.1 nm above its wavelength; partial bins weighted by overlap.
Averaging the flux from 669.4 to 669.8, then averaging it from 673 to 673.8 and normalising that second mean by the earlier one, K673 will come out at 0.985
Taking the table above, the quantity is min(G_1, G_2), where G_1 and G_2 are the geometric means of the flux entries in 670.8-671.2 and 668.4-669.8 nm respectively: 11.8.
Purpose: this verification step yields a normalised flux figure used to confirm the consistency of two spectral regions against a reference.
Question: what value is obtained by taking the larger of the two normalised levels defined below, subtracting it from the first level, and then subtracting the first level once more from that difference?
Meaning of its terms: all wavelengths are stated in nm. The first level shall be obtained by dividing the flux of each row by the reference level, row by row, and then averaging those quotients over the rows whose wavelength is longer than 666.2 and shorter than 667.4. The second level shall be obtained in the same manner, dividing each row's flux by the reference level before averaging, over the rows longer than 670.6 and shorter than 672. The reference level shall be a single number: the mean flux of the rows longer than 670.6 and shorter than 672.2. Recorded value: -1.09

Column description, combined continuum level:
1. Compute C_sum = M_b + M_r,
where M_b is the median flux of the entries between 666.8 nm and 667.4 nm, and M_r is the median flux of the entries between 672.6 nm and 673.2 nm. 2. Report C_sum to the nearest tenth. 24.3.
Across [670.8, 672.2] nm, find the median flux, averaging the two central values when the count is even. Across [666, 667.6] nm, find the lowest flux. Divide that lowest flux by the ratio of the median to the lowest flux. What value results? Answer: 13.0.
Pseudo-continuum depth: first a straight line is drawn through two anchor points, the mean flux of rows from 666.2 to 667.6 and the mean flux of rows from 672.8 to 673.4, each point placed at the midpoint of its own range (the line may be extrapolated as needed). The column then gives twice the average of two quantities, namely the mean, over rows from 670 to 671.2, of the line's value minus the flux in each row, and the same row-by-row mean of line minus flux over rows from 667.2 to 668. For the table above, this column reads -0.19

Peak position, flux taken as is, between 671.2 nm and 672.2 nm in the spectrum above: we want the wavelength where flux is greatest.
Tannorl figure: 671.30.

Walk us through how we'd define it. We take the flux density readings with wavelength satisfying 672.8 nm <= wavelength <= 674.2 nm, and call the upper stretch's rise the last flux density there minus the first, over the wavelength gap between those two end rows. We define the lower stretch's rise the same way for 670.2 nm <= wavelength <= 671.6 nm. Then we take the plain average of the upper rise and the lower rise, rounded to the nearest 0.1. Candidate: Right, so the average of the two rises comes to -0.3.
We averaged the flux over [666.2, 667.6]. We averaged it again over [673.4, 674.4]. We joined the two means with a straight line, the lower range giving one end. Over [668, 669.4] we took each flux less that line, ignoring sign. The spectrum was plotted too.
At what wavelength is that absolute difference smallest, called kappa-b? 668.70 nm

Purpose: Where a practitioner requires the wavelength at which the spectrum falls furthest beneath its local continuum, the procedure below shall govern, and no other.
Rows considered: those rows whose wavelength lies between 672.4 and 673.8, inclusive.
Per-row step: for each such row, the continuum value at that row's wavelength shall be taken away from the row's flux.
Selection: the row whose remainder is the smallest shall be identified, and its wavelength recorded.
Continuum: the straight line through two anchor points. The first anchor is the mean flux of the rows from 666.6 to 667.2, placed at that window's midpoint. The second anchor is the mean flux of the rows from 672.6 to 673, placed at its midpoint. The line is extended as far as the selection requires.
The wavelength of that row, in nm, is 672.50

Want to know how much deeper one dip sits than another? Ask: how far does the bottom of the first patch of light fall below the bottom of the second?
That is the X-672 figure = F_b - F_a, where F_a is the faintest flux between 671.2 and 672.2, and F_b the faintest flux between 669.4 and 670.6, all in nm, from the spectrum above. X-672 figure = 1.2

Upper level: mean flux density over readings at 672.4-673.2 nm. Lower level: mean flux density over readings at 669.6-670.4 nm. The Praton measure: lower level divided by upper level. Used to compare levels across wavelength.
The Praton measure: 1.053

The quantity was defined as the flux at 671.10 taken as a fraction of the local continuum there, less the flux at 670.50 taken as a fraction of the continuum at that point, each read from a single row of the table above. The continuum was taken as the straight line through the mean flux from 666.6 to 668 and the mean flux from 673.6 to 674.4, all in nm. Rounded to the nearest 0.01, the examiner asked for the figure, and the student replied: 0.03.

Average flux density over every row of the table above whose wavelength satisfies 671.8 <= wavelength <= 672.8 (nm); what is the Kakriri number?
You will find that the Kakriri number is 11.0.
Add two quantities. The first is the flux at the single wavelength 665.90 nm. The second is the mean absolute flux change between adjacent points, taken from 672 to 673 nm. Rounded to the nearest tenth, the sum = 12.6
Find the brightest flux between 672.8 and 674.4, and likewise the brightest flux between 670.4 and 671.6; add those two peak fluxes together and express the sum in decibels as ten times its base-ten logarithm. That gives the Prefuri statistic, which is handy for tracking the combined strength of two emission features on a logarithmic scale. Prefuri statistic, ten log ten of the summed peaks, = 13.8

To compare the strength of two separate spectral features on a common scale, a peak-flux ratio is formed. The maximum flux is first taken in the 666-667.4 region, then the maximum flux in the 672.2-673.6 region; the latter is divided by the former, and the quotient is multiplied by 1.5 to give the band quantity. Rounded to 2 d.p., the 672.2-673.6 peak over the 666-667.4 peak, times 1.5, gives 1.35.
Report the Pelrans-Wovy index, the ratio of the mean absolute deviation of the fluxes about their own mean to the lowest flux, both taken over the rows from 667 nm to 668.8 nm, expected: 0.037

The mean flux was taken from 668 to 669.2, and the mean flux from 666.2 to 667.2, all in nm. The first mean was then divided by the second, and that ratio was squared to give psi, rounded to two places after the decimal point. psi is 0.90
